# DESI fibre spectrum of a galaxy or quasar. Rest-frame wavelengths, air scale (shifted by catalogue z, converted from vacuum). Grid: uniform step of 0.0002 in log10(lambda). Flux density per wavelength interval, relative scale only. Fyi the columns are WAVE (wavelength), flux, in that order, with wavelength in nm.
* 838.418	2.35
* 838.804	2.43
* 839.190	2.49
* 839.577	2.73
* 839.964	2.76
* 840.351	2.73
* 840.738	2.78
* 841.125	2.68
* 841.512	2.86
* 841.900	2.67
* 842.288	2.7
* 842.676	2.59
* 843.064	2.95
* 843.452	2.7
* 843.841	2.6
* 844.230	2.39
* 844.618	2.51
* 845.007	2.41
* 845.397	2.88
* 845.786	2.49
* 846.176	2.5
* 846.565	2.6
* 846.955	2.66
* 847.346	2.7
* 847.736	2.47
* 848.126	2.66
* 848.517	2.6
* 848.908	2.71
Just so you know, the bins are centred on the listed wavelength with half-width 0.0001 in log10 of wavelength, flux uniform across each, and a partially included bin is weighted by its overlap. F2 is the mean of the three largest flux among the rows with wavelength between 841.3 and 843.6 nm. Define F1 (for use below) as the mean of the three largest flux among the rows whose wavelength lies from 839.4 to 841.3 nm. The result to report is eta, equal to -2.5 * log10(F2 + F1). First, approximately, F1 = 2.76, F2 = 2.84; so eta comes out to -1.87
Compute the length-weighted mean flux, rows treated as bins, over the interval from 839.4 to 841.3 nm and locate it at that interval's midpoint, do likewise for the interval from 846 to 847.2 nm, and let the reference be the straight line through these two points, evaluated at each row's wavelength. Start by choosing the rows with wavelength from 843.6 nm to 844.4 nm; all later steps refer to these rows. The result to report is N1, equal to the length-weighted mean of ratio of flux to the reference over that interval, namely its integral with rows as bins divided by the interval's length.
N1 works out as 0.95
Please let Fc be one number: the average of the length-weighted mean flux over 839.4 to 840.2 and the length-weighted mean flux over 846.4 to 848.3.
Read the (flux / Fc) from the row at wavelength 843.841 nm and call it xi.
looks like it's 0.97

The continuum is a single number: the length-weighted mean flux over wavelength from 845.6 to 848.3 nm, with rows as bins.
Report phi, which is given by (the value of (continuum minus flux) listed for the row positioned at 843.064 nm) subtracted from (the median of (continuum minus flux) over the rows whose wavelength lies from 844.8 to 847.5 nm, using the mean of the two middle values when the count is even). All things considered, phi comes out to 0.35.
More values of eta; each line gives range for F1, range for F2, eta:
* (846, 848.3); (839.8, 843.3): -1.86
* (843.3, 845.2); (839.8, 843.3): -1.84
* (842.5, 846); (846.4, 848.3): -1.85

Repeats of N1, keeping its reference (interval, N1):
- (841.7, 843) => 1.00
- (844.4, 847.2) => 0.99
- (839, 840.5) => 0.97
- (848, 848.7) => 1.03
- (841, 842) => 1.01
